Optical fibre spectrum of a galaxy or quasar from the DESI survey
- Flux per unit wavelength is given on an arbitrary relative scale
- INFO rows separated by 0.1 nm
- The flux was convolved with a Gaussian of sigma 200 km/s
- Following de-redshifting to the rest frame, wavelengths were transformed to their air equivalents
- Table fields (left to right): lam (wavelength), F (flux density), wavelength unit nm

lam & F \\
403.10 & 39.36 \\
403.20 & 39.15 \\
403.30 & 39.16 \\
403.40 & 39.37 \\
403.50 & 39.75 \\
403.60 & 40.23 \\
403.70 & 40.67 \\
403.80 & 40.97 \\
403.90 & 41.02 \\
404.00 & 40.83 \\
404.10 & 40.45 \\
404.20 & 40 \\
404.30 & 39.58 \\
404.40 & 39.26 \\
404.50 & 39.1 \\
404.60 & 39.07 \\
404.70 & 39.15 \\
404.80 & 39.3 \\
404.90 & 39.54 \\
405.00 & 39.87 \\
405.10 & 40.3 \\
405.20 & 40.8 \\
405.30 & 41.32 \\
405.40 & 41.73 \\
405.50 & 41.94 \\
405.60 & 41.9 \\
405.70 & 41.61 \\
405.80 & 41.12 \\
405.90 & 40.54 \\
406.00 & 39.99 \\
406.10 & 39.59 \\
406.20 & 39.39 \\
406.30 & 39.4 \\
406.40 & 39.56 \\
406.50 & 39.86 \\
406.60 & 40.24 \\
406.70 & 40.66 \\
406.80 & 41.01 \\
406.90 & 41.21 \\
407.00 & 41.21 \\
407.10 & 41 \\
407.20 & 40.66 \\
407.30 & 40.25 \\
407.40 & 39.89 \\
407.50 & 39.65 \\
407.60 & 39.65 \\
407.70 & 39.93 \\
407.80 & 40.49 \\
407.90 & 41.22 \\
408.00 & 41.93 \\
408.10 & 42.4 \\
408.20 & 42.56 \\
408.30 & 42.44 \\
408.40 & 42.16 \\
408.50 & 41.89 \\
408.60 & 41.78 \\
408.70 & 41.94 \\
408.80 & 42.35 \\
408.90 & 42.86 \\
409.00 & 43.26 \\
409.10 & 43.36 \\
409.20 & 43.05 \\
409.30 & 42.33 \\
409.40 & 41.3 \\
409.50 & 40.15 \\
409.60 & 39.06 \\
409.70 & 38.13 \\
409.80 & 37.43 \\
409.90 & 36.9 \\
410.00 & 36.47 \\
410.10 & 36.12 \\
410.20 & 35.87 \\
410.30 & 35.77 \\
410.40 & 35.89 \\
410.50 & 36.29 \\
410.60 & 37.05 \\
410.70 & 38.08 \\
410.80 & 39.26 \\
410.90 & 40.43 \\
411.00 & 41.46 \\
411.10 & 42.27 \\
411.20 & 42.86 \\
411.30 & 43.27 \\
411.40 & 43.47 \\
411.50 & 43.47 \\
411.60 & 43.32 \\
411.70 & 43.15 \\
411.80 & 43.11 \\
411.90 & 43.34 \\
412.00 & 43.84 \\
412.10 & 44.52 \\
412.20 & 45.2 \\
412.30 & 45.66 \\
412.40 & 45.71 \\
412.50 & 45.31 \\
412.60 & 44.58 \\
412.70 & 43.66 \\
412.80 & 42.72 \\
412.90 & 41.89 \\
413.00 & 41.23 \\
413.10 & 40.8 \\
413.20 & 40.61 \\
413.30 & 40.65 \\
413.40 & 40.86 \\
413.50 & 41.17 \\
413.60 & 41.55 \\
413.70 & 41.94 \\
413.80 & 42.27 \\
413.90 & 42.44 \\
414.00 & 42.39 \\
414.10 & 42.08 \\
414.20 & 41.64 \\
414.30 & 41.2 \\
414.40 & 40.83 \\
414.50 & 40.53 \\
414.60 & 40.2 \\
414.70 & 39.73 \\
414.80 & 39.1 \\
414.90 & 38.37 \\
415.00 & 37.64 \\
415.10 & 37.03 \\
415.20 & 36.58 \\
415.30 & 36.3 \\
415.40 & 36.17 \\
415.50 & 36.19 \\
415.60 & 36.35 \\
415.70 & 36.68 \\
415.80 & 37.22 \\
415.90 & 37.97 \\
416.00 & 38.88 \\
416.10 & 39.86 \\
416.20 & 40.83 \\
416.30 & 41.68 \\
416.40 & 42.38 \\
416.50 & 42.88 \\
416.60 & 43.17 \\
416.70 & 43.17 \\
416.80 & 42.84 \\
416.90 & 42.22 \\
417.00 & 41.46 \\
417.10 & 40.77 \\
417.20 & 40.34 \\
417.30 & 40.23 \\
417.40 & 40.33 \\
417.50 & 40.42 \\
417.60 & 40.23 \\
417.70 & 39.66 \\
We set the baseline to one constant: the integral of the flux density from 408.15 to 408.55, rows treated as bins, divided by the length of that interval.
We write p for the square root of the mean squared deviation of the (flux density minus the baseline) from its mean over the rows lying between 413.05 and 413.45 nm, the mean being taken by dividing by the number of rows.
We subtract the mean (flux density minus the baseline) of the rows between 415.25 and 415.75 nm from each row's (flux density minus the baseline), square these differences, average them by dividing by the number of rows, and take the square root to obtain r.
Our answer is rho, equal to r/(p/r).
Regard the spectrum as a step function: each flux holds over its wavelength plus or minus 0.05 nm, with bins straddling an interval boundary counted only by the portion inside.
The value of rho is 0.3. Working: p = 0.1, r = 0.2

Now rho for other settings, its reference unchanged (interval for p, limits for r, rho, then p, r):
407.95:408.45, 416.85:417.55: 2.1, 0.2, 0.7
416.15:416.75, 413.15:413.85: 0.4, 0.9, 0.6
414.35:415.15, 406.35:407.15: 0.3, 1.3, 0.6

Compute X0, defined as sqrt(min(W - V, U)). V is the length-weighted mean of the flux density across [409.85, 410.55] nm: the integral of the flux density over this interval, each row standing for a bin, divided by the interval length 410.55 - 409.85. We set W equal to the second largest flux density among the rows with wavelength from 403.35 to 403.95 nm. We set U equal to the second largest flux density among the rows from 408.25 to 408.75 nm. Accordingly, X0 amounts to 2.2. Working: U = 42.16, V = 36.2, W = 40.97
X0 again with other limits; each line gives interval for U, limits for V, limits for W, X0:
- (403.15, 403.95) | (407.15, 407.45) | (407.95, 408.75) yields 1.5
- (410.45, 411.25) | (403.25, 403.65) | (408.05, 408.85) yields 1.7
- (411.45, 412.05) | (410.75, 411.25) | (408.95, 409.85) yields 1.4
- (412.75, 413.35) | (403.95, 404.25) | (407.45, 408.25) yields 1.4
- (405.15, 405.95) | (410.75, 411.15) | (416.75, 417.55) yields 1.2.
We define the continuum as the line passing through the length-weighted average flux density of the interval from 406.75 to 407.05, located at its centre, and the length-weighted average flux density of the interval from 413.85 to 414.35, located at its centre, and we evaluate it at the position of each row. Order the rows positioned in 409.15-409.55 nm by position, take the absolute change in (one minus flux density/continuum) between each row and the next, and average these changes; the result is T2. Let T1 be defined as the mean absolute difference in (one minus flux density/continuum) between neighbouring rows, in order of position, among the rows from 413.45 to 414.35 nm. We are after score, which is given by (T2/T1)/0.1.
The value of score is 32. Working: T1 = 0.007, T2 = 0.024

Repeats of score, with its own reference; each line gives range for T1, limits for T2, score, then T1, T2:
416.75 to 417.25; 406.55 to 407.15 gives 4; 0.015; 0.006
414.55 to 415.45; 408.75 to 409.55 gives 12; 0.012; 0.015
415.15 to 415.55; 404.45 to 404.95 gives 8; 0.003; 0.003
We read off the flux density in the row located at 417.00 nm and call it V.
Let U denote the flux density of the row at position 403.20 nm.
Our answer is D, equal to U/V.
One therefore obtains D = 0.94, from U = 39.15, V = 41.46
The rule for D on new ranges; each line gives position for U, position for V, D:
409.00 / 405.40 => 1.04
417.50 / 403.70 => 0.99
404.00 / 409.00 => 0.94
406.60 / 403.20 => 1.03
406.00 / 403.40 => 1.02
